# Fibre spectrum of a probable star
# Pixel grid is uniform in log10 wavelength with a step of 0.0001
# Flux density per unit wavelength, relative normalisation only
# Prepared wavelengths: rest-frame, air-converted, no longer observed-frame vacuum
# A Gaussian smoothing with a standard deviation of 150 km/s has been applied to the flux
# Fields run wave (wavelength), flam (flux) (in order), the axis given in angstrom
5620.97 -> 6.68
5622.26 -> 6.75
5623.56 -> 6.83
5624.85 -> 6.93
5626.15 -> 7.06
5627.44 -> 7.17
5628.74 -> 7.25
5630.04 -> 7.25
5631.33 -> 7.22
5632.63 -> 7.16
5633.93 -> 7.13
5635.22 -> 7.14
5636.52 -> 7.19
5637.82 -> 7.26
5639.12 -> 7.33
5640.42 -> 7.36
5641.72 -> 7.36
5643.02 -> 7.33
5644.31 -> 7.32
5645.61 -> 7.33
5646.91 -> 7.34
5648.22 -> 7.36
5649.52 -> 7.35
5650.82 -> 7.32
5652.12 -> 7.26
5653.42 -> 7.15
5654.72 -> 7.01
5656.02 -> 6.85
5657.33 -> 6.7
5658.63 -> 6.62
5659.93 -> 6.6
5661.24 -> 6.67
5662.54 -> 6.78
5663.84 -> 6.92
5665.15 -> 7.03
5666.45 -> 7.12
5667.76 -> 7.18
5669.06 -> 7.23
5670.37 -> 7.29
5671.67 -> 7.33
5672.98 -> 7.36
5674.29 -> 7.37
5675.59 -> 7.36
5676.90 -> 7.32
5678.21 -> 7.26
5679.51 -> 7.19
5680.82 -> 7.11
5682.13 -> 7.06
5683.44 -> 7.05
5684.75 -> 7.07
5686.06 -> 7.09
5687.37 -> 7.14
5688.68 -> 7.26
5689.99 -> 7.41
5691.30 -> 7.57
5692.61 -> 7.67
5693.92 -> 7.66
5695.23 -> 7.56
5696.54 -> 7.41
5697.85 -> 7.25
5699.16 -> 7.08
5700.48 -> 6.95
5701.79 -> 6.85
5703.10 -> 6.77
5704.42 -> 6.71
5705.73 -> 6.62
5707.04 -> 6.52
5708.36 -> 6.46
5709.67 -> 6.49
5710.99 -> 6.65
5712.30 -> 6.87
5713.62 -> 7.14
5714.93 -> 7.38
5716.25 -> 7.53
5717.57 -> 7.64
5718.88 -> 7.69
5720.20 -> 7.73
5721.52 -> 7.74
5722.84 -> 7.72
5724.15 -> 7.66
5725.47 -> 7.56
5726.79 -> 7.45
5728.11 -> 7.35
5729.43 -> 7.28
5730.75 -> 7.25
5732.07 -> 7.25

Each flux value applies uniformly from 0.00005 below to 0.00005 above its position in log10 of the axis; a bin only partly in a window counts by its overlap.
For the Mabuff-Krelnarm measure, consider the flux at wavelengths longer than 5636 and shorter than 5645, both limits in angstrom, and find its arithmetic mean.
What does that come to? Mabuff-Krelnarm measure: 7.31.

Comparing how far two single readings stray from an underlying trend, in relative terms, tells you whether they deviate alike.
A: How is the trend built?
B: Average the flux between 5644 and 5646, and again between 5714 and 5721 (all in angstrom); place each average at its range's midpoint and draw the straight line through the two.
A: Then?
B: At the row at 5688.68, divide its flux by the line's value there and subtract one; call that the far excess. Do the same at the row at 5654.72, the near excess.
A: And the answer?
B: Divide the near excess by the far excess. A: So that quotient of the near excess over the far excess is 2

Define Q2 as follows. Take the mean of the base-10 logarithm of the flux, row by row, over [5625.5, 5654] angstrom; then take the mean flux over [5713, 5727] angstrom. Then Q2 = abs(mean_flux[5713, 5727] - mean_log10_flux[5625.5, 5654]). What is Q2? 6.71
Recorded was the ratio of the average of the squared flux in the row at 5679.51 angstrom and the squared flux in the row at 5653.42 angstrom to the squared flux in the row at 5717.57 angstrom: 0.88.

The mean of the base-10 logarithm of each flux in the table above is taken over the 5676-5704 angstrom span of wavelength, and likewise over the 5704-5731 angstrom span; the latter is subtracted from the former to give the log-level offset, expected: 0.001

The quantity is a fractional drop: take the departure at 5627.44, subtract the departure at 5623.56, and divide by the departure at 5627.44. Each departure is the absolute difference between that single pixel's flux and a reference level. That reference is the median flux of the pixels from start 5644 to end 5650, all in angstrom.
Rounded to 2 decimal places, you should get -2.00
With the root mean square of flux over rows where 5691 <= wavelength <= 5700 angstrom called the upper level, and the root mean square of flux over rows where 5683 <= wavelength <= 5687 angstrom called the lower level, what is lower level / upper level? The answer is 0.95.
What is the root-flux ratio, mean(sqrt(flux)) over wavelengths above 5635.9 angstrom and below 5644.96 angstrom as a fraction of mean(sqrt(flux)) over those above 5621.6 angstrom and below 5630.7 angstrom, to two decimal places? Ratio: 1.02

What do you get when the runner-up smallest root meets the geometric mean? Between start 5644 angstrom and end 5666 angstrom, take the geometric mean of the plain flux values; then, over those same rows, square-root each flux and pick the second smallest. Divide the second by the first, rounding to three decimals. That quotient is 0.366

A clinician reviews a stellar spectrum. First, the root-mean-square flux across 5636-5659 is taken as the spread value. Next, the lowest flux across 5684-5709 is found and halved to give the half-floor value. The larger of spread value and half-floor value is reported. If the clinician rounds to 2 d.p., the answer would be 7.19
